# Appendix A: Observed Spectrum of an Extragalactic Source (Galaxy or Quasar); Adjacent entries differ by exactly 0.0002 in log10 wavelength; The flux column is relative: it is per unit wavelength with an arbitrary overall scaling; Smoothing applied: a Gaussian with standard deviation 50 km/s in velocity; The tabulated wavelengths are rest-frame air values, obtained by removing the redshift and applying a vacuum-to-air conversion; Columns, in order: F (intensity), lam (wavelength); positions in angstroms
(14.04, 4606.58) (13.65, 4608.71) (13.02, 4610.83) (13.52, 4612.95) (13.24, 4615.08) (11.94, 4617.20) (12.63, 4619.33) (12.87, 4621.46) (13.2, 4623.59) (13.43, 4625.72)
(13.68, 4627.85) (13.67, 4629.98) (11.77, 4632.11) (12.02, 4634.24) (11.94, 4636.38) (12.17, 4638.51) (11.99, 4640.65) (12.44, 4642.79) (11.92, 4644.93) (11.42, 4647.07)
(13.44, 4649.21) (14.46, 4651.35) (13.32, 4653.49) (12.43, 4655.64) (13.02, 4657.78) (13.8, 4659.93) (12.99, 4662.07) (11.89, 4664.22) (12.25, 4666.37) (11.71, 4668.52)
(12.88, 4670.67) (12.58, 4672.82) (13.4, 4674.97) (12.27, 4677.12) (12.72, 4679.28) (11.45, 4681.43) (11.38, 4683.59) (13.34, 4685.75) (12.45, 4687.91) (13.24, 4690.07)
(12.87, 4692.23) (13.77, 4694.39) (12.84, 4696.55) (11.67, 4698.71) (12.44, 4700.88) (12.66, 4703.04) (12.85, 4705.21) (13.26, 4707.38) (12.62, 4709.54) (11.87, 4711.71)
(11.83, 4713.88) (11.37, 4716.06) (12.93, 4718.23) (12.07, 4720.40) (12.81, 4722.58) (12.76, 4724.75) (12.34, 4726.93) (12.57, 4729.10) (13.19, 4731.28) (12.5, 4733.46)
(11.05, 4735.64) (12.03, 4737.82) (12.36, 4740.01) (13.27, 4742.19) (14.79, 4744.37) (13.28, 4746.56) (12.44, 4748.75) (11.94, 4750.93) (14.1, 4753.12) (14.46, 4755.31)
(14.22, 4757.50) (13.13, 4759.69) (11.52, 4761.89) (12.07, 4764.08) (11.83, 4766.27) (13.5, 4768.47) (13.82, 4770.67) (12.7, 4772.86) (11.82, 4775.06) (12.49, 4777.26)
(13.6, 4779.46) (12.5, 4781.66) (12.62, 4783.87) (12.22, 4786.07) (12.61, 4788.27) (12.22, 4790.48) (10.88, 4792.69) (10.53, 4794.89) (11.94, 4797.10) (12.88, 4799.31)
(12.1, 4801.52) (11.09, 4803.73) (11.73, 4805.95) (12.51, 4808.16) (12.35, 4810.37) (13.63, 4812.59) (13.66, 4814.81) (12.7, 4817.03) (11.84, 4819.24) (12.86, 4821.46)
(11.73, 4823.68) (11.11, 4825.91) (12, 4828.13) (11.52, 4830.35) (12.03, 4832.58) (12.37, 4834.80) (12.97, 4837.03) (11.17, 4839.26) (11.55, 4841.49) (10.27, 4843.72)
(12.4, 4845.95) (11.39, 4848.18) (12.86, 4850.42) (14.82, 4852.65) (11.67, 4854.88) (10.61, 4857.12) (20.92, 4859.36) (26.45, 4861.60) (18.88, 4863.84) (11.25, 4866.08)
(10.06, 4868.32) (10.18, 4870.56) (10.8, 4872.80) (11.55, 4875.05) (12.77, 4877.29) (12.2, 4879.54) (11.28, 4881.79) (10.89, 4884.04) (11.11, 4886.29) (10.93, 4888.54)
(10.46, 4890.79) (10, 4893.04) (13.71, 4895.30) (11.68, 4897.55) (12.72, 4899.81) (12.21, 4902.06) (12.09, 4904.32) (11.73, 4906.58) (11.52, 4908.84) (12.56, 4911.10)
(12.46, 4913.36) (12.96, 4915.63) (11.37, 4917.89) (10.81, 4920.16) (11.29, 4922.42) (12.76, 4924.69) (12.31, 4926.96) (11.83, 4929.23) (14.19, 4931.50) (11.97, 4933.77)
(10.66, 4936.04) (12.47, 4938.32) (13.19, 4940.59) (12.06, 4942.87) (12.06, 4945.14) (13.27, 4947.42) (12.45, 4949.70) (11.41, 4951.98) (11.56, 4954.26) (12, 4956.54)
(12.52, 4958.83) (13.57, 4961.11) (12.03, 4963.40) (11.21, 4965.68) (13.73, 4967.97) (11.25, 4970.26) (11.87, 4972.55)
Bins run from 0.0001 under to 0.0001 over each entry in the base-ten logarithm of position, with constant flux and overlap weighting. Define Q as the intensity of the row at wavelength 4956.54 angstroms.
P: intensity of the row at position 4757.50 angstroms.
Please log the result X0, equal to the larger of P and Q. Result 14.2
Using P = 14.22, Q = 12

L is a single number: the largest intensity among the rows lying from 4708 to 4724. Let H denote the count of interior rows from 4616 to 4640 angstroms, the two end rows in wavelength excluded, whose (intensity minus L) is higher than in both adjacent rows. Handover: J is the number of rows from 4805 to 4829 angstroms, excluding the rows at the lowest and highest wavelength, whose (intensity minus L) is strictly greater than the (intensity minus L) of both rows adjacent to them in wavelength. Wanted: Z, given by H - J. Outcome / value -1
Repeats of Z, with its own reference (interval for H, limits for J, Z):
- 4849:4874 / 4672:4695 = -2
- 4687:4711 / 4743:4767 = 1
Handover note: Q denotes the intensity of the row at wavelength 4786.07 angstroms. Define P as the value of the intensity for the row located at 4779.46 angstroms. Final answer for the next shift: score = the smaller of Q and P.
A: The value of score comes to 12.2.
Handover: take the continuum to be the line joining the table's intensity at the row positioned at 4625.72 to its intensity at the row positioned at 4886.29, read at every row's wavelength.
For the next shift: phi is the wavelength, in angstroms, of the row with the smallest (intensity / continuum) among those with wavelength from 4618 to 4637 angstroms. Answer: 4632.11 angstroms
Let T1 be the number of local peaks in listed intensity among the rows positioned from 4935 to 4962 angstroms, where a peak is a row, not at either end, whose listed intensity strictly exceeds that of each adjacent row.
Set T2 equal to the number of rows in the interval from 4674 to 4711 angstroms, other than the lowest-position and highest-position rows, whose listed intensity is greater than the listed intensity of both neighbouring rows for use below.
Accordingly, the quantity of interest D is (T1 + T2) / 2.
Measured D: 3.5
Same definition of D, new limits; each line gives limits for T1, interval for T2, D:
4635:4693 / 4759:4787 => 7.0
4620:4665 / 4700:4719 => 3.5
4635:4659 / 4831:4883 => 4.5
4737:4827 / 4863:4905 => 7.5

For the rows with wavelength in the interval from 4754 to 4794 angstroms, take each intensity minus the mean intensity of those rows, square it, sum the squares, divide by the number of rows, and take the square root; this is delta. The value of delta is 0.93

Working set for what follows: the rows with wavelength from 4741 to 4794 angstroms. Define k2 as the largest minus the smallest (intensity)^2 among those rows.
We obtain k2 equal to 100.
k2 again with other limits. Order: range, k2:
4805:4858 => 114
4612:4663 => 79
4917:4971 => 88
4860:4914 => 600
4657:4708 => 61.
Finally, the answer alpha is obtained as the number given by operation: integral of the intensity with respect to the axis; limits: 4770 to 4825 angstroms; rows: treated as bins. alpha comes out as 679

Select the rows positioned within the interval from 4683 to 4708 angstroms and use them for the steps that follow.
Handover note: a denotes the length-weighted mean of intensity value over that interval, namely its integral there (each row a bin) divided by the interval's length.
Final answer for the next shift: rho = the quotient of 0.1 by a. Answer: 0.0078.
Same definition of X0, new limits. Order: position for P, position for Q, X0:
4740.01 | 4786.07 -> 12.4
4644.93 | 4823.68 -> 11.9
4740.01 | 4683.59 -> 12.4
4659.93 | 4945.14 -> 13.8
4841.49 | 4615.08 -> 13.2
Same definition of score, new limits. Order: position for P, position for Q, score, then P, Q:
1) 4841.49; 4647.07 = 11.4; 11.55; 11.42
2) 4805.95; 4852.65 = 11.7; 11.73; 14.82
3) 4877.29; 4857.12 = 10.6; 12.77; 10.61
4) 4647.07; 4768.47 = 11.4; 11.42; 13.5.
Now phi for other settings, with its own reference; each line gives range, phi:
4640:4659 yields 4647.07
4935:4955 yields 4936.04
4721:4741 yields 4735.64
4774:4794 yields 4792.69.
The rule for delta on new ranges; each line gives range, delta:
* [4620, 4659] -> 0.81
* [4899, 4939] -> 0.81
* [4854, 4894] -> 4.37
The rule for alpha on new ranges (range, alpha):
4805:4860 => 684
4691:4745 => 679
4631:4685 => 674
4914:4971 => 696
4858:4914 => 717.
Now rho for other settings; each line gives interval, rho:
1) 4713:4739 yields 0.0081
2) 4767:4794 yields 0.0080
